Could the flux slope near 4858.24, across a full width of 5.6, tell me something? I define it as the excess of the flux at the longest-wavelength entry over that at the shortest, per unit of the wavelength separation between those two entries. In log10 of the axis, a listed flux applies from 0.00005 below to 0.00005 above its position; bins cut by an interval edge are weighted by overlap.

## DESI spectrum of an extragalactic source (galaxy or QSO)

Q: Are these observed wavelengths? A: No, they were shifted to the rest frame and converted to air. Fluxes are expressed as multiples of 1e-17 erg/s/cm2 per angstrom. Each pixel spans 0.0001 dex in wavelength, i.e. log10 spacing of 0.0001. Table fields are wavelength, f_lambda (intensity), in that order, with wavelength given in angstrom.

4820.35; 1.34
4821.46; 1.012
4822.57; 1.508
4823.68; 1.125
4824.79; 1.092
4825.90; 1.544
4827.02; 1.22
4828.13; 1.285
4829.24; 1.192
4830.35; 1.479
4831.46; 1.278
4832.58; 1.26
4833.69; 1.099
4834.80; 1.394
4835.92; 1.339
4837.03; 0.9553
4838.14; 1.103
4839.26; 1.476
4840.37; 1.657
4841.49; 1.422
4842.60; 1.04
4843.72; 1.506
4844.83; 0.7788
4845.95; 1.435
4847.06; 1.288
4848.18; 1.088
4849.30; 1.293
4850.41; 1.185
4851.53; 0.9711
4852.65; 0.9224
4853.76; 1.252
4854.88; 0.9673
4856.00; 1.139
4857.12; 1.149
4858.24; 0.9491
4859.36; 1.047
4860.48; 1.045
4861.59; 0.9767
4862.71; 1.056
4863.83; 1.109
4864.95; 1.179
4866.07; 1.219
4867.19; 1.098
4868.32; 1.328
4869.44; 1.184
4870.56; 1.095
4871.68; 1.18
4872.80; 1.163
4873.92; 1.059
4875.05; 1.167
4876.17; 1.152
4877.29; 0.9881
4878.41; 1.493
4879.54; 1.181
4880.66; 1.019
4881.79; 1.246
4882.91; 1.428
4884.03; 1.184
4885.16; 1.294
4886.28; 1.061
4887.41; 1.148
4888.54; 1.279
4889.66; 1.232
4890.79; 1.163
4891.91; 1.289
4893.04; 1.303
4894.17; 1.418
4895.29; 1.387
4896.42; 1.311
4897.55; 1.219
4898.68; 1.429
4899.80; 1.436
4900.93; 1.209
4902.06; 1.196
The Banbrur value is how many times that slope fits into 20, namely -953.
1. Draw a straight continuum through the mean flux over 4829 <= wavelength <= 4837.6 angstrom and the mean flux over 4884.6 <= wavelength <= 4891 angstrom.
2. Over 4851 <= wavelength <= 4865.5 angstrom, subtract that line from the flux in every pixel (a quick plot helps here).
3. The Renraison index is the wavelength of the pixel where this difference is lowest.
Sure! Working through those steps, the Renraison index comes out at 4852.65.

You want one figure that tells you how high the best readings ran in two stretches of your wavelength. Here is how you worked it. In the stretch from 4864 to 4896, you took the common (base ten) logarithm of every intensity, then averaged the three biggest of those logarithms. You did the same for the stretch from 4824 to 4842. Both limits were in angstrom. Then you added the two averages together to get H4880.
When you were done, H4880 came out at 0.353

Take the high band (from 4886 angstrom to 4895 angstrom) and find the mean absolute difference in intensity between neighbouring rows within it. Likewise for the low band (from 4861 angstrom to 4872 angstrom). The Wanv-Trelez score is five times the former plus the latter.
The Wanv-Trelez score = 0.52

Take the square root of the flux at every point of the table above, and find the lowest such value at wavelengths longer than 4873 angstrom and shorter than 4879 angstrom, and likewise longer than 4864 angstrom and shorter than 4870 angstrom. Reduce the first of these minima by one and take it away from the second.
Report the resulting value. 1.05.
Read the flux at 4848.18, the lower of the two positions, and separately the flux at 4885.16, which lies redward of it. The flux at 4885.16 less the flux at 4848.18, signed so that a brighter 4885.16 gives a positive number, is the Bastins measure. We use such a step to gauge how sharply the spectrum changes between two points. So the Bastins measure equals 0.2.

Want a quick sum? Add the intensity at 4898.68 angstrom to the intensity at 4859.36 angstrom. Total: 2.48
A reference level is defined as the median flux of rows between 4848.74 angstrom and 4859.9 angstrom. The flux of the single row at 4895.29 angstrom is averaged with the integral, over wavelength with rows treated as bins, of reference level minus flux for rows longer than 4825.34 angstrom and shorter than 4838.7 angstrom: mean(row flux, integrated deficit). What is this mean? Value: -0.44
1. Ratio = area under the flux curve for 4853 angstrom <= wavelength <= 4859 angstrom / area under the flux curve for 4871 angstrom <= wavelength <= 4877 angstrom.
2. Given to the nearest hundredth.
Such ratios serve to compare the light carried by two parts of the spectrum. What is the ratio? 0.95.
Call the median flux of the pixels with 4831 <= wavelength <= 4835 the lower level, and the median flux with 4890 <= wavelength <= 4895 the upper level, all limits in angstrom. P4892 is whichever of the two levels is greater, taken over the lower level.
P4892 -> 1.02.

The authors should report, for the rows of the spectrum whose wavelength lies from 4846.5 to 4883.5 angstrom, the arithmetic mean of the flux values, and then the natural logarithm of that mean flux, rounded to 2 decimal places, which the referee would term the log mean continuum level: 0.13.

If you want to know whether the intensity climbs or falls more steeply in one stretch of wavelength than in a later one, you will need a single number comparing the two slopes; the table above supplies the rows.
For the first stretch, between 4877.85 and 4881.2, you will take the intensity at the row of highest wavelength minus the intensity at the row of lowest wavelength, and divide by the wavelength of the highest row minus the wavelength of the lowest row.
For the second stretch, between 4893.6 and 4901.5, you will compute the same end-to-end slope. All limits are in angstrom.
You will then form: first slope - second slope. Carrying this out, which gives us -0.18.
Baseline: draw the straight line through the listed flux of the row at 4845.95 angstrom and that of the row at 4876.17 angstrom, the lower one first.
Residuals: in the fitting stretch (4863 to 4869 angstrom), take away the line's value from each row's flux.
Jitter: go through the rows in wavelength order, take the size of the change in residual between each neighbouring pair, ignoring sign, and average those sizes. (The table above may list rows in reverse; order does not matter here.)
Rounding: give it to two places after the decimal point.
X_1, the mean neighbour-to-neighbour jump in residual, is 0.12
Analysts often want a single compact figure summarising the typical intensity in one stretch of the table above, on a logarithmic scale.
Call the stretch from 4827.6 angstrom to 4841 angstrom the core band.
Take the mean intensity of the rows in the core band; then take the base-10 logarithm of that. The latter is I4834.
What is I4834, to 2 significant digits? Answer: 0.11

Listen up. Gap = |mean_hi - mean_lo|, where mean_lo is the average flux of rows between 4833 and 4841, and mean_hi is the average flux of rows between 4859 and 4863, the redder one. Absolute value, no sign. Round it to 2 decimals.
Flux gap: 0.26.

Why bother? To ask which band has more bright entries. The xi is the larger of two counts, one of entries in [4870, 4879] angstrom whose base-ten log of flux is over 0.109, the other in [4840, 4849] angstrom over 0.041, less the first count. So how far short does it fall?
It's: 4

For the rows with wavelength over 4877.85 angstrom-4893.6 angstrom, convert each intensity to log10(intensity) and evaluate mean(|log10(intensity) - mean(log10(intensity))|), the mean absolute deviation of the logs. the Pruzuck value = 0.034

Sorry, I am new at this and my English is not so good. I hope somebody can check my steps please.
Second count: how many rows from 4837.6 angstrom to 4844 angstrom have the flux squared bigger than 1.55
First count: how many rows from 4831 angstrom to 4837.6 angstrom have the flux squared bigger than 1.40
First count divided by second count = 1.0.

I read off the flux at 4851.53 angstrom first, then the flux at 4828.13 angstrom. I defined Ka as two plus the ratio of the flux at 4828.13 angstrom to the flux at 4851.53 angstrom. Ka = 3.3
